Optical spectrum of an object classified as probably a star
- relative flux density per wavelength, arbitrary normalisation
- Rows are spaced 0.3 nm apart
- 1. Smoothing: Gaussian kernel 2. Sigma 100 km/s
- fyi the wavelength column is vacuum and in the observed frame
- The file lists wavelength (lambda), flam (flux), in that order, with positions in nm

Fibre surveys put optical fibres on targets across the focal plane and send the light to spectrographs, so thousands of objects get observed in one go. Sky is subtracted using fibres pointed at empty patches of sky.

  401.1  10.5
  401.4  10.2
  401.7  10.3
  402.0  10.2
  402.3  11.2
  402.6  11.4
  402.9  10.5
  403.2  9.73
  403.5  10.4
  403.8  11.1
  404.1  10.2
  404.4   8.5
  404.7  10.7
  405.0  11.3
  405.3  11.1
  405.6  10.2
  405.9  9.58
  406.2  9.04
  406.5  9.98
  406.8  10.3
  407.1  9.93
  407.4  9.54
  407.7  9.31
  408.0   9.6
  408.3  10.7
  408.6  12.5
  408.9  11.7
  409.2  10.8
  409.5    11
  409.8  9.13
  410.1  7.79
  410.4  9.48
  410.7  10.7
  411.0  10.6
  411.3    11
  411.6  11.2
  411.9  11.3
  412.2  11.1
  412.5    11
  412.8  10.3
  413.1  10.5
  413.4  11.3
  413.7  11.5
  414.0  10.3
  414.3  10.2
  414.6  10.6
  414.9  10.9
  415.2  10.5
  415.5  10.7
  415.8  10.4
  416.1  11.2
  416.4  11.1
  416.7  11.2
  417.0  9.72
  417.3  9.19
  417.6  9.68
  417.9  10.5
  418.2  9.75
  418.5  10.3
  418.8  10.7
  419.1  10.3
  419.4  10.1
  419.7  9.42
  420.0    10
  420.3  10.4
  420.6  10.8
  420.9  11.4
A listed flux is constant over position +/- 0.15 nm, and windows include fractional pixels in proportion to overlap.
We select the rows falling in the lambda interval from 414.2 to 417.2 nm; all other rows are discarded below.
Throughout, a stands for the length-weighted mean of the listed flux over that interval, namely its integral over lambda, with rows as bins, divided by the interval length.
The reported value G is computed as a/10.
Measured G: 1.06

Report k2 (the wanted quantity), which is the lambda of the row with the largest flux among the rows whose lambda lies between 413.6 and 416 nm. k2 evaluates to 413.7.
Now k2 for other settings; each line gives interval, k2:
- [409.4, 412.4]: 411.9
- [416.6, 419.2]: 416.7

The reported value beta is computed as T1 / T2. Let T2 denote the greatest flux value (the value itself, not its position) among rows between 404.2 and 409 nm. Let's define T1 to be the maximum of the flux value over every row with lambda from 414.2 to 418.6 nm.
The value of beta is 0.90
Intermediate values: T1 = 11.2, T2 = 12.5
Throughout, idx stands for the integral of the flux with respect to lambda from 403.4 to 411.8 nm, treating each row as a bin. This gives 86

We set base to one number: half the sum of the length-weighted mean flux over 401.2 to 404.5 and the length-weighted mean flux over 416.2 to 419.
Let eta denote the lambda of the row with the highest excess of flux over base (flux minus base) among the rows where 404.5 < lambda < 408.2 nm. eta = 405.0 nm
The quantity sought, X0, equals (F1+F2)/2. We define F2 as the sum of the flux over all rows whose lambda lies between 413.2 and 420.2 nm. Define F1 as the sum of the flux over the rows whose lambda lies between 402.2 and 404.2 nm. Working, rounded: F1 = 75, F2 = 240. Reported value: 157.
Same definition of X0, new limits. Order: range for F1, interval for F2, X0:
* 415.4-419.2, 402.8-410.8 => 205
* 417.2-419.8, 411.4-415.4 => 115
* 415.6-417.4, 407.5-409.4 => 64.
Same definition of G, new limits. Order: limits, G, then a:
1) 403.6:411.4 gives 1.02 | 10.2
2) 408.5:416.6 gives 1.07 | 10.7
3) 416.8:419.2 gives 1.00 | 10.0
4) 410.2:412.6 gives 1.07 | 10.7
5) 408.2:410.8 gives 1.04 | 10.4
